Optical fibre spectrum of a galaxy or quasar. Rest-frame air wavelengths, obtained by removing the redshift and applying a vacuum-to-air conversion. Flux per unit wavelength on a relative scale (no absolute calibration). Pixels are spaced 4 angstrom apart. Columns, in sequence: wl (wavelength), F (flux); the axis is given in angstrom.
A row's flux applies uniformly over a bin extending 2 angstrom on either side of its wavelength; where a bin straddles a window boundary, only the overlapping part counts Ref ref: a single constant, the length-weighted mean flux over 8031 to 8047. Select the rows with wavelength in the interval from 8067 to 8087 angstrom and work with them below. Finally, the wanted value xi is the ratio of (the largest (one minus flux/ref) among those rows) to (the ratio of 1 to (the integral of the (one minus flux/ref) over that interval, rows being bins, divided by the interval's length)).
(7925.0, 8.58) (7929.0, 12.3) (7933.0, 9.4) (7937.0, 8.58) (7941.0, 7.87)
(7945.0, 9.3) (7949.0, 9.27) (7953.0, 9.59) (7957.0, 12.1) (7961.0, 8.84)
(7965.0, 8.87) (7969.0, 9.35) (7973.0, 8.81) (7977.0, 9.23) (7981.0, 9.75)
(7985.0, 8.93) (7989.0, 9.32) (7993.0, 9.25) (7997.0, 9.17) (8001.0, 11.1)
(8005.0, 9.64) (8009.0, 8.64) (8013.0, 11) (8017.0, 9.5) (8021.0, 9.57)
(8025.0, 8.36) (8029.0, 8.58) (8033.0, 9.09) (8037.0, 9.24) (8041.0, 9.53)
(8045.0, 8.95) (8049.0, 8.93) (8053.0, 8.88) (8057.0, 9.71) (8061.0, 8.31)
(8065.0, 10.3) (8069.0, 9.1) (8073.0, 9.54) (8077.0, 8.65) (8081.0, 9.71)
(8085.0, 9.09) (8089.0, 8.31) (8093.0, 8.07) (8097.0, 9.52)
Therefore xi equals -0.0001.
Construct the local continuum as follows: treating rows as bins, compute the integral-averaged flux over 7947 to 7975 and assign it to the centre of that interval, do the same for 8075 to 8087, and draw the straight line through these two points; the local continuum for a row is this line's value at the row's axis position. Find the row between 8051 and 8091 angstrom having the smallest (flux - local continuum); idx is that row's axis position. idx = 8061.0 angstrom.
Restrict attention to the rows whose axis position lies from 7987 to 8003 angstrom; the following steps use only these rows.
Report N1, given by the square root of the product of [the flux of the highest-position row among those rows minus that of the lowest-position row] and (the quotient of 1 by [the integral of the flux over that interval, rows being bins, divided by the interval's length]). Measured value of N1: 0.43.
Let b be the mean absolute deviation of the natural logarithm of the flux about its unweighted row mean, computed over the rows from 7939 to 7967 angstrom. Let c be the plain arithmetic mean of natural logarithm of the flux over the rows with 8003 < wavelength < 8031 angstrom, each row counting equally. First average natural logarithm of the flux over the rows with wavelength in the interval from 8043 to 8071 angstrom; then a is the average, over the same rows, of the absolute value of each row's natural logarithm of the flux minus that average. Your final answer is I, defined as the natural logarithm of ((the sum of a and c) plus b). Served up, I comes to 0.859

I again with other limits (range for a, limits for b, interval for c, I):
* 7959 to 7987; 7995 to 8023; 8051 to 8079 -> 0.841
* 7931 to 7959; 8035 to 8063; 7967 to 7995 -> 0.851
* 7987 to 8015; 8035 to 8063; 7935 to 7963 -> 0.851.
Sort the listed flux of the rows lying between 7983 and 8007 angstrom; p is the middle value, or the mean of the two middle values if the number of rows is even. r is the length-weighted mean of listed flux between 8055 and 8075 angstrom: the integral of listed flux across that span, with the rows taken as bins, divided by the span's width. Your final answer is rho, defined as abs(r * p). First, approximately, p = 9.3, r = 9.4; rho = 87.2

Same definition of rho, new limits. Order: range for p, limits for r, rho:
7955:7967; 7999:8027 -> 85.9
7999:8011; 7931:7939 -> 86.7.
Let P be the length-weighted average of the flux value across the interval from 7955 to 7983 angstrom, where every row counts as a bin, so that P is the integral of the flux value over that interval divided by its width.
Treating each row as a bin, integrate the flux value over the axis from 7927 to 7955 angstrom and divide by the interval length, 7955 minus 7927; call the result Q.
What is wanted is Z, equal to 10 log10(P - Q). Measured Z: -10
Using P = 9.56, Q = 9.47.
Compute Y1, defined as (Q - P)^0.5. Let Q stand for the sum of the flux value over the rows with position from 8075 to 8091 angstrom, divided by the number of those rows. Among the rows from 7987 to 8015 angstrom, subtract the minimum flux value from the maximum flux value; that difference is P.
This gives 2.55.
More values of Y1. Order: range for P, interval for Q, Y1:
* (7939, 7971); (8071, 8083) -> 2.25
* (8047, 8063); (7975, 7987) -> 2.81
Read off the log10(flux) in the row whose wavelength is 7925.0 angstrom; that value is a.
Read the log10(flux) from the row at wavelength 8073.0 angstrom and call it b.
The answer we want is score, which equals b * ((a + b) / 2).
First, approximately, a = 0.93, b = 0.98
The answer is 0.94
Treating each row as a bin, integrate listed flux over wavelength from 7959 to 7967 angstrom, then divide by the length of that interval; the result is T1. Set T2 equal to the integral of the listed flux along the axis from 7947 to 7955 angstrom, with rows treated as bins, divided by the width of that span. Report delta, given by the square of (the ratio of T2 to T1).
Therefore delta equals 1.13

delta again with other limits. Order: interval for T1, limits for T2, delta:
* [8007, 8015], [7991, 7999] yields 0.88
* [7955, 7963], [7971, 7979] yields 0.74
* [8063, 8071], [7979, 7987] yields 0.93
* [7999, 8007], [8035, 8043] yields 0.82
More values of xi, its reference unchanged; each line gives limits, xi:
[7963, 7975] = 0.0009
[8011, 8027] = -0.0040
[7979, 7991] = -0.0004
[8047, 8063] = 0.0026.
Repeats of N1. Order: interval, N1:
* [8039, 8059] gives 0.14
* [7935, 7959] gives 0.61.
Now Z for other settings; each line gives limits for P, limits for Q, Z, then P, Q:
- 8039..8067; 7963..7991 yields -13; 9.23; 9.18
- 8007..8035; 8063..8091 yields -22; 9.25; 9.24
